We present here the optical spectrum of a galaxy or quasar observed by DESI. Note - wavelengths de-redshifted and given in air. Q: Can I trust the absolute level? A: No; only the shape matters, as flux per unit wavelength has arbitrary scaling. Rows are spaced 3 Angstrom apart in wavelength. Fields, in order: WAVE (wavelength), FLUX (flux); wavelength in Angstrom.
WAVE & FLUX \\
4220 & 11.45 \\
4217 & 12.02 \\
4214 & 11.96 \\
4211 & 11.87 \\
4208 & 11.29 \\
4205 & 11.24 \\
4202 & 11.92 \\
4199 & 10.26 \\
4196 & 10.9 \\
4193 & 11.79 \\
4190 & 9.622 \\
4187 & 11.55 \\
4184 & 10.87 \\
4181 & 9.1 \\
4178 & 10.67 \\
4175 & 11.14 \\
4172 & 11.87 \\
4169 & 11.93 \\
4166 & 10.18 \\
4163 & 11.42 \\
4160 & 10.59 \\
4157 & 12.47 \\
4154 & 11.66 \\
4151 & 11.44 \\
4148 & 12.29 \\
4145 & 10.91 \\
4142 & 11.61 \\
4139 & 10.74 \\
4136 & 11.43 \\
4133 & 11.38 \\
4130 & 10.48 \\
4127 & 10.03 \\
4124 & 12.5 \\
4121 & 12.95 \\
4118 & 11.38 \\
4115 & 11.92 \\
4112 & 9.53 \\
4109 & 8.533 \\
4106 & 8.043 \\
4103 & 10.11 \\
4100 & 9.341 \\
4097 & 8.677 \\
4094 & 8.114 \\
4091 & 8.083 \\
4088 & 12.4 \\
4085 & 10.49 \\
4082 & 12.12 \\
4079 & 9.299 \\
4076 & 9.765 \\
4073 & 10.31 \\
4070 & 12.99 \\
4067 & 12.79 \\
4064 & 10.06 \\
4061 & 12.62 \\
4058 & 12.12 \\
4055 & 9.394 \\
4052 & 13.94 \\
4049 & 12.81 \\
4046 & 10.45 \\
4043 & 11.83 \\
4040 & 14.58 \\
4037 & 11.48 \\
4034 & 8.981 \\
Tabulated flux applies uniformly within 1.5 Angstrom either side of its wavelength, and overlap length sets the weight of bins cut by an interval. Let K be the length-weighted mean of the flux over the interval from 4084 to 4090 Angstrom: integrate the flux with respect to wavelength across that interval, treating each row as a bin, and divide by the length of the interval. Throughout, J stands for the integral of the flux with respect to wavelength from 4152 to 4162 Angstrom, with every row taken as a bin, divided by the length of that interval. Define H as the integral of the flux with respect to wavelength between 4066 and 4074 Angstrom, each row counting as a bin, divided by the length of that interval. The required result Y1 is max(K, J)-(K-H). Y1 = 12.4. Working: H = 12.09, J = 11.6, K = 11.2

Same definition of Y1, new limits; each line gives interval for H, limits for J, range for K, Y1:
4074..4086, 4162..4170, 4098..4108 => 12.4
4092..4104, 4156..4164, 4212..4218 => 9.0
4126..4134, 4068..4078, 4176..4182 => 11.6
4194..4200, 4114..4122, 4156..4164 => 11.3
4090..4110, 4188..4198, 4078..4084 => 8.7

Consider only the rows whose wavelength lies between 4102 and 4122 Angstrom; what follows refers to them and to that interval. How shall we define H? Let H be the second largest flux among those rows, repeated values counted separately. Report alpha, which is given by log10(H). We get 1.08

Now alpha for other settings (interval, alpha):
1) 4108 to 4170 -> 1.10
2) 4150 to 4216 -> 1.08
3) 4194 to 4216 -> 1.08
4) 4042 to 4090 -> 1.11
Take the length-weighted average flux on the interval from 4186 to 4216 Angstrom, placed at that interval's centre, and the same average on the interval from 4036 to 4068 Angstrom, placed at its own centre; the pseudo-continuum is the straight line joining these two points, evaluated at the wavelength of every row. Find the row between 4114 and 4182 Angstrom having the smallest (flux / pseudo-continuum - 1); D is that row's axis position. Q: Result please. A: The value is 4181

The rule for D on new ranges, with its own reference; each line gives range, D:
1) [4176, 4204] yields 4181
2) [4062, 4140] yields 4091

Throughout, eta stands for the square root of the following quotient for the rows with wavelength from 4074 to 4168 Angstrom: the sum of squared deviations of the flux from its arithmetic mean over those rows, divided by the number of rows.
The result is 1.4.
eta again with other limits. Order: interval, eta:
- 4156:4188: 0.9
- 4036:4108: 1.9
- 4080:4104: 1.6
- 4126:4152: 0.6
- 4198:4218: 0.6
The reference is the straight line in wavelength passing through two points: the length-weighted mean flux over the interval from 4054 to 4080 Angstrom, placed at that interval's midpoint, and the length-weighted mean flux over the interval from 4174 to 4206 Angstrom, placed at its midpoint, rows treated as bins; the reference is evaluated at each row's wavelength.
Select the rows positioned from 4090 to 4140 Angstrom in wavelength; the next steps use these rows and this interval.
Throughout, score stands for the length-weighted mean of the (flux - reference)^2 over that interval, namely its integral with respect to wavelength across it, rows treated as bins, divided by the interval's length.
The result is 3.1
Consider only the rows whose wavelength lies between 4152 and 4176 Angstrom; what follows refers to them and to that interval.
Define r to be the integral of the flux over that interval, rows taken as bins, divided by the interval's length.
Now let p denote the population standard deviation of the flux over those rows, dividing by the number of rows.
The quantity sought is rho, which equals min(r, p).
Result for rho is 0.70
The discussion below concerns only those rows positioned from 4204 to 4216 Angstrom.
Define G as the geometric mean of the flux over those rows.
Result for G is 11.6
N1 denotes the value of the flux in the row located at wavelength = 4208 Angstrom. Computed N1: 11.29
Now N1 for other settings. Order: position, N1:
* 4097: 8.677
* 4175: 11.14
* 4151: 11.44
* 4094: 8.114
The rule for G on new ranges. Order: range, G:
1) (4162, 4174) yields 11.3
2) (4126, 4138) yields 10.8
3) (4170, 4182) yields 10.6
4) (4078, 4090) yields 11.0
